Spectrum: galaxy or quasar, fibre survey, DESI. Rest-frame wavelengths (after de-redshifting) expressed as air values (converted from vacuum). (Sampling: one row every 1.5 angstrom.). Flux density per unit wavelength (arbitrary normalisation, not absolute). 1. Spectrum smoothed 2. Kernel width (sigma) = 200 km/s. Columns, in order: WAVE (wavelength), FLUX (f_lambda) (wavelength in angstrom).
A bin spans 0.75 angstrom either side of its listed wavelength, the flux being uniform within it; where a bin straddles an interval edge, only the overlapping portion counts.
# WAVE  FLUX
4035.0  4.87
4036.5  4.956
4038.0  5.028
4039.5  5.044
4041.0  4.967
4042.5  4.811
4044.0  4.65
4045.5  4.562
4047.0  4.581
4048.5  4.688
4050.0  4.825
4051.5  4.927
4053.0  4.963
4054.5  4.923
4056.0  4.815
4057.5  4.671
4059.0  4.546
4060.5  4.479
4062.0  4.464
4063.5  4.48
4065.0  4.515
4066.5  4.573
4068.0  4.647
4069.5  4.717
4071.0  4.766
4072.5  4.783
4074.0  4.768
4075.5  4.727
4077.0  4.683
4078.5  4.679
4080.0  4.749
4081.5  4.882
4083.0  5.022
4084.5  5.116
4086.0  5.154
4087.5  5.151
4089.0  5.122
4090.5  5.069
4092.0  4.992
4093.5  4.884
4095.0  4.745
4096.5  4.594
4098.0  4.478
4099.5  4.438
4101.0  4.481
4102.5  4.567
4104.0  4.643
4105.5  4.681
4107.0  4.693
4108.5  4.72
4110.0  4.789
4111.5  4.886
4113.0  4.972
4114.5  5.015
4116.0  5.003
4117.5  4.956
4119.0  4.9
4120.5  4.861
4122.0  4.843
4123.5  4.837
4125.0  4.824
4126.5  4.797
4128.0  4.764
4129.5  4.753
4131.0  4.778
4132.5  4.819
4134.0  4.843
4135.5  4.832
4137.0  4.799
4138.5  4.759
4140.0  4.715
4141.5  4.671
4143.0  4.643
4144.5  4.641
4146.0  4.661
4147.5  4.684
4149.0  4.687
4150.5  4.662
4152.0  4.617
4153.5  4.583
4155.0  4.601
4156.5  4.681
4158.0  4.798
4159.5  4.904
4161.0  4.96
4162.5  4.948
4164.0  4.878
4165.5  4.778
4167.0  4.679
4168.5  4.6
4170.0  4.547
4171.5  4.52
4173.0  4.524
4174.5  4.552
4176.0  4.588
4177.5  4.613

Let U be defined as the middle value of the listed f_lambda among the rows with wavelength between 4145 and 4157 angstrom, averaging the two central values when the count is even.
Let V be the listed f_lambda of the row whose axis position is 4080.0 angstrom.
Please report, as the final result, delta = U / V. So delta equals 0.982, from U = 4.66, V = 4.749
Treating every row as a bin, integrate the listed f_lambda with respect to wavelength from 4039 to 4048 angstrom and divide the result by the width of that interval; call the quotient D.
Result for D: 4.76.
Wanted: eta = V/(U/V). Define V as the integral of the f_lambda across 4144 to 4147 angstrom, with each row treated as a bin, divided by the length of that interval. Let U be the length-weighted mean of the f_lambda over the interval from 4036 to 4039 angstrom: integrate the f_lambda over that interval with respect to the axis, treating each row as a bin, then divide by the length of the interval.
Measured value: 4.33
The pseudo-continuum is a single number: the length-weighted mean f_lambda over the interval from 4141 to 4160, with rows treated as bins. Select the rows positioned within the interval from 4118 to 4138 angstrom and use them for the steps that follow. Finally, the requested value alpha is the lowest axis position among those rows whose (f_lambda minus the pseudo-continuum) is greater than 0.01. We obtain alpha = 4119.0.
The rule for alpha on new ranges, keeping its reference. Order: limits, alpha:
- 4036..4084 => 4036.5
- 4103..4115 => 4107.0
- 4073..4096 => 4074.0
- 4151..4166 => 4158.0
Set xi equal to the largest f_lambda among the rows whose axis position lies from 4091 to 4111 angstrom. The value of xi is 4.992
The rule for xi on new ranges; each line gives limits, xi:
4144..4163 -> 4.96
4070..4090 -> 5.154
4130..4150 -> 4.843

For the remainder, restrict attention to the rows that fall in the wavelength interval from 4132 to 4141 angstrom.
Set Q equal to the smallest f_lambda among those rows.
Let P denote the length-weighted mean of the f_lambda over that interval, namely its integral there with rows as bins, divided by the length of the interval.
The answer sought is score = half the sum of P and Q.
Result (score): 4.75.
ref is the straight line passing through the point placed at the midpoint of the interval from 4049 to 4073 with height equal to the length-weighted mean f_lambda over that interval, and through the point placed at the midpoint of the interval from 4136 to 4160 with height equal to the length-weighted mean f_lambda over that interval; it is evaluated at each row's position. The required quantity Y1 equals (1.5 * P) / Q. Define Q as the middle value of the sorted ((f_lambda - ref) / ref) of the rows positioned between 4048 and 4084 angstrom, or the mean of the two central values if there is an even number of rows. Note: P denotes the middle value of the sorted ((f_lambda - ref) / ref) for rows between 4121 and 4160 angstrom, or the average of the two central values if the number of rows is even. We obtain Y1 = 3.2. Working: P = 0.013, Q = 0.006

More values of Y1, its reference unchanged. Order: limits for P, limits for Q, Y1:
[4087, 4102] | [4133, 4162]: -19.5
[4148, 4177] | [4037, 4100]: -0.7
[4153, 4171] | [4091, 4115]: 4.0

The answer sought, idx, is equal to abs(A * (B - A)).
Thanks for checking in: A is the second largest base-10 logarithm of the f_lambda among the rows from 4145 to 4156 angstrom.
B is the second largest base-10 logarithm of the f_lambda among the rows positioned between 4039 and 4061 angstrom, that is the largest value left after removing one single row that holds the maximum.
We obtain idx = 0.017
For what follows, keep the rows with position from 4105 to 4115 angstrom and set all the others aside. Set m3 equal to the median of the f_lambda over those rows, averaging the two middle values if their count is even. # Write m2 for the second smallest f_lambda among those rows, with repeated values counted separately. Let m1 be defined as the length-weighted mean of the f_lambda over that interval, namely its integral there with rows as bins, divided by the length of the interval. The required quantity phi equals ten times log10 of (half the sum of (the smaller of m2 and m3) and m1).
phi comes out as 6.77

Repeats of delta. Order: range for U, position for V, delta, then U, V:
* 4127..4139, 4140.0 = 1.016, 4.79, 4.715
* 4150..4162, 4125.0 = 0.968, 4.67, 4.824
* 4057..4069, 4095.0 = 0.955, 4.53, 4.745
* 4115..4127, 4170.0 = 1.067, 4.85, 4.547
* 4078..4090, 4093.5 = 1.038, 5.07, 4.884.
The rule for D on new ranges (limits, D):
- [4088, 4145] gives 4.79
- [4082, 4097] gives 4.99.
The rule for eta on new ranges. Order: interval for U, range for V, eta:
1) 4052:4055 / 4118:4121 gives 4.83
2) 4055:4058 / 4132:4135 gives 4.90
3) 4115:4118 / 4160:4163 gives 4.92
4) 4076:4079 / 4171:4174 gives 4.37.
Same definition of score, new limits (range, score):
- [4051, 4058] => 4.77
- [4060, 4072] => 4.53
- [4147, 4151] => 4.67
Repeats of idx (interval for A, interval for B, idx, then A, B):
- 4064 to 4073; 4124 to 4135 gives 0.004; 0.678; 0.683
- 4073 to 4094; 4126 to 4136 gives 0.020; 0.712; 0.684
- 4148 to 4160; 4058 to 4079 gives 0.002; 0.681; 0.678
